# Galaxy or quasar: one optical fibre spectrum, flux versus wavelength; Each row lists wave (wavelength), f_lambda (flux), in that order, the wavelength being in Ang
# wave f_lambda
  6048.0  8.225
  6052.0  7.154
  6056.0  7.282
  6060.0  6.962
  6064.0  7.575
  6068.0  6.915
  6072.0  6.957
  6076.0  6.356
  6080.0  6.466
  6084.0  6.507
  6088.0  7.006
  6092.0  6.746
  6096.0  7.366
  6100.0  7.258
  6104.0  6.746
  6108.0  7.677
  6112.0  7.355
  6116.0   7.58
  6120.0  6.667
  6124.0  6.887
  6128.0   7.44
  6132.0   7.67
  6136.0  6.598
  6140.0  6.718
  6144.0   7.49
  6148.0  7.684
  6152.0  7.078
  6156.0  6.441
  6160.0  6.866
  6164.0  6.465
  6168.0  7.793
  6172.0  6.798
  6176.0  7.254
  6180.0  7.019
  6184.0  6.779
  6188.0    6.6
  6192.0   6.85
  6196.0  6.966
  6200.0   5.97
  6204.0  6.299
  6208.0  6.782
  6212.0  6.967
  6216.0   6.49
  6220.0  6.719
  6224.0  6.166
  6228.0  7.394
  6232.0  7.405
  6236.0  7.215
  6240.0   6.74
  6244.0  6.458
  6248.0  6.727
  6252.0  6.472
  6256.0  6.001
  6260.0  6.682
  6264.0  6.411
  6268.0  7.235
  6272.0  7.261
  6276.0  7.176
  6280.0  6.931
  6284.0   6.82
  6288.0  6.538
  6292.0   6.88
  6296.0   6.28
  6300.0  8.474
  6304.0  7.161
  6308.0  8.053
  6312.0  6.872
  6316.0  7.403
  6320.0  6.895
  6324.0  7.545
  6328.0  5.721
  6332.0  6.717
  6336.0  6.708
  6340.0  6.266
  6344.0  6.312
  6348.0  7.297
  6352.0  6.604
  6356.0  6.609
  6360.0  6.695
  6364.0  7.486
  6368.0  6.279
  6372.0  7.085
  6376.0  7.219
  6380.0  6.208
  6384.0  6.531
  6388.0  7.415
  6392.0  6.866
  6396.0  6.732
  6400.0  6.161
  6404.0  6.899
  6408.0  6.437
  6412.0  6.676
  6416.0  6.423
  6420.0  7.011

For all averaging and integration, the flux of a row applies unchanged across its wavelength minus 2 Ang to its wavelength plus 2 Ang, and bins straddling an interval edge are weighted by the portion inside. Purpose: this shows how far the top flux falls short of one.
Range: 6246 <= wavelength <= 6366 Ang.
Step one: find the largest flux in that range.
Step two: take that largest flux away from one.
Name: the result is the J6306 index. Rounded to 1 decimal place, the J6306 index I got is -7.5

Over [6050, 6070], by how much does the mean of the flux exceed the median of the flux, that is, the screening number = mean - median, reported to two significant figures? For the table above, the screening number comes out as 0.024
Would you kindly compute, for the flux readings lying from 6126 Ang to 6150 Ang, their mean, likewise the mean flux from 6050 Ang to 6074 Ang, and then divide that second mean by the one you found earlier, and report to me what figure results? 0.98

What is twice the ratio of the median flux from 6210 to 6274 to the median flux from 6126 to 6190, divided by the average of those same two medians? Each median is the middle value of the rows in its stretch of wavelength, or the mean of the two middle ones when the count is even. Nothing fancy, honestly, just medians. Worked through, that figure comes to 0.283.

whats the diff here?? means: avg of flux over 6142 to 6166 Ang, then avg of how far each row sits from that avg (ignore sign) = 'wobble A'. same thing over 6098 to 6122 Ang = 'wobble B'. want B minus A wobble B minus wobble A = -0.075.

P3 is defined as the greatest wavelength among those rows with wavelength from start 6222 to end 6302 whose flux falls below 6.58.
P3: 6296.0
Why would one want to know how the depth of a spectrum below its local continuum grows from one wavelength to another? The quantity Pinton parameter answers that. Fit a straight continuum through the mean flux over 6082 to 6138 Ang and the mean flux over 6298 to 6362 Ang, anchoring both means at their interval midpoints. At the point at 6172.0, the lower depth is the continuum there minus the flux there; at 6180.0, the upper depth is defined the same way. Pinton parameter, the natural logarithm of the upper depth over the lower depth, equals -1.9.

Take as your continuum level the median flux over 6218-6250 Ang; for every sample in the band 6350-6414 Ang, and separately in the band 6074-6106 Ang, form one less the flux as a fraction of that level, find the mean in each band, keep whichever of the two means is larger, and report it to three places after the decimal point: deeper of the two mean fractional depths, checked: -0.002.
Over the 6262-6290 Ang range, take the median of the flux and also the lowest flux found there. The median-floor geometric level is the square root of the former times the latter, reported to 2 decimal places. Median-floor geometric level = 6.67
